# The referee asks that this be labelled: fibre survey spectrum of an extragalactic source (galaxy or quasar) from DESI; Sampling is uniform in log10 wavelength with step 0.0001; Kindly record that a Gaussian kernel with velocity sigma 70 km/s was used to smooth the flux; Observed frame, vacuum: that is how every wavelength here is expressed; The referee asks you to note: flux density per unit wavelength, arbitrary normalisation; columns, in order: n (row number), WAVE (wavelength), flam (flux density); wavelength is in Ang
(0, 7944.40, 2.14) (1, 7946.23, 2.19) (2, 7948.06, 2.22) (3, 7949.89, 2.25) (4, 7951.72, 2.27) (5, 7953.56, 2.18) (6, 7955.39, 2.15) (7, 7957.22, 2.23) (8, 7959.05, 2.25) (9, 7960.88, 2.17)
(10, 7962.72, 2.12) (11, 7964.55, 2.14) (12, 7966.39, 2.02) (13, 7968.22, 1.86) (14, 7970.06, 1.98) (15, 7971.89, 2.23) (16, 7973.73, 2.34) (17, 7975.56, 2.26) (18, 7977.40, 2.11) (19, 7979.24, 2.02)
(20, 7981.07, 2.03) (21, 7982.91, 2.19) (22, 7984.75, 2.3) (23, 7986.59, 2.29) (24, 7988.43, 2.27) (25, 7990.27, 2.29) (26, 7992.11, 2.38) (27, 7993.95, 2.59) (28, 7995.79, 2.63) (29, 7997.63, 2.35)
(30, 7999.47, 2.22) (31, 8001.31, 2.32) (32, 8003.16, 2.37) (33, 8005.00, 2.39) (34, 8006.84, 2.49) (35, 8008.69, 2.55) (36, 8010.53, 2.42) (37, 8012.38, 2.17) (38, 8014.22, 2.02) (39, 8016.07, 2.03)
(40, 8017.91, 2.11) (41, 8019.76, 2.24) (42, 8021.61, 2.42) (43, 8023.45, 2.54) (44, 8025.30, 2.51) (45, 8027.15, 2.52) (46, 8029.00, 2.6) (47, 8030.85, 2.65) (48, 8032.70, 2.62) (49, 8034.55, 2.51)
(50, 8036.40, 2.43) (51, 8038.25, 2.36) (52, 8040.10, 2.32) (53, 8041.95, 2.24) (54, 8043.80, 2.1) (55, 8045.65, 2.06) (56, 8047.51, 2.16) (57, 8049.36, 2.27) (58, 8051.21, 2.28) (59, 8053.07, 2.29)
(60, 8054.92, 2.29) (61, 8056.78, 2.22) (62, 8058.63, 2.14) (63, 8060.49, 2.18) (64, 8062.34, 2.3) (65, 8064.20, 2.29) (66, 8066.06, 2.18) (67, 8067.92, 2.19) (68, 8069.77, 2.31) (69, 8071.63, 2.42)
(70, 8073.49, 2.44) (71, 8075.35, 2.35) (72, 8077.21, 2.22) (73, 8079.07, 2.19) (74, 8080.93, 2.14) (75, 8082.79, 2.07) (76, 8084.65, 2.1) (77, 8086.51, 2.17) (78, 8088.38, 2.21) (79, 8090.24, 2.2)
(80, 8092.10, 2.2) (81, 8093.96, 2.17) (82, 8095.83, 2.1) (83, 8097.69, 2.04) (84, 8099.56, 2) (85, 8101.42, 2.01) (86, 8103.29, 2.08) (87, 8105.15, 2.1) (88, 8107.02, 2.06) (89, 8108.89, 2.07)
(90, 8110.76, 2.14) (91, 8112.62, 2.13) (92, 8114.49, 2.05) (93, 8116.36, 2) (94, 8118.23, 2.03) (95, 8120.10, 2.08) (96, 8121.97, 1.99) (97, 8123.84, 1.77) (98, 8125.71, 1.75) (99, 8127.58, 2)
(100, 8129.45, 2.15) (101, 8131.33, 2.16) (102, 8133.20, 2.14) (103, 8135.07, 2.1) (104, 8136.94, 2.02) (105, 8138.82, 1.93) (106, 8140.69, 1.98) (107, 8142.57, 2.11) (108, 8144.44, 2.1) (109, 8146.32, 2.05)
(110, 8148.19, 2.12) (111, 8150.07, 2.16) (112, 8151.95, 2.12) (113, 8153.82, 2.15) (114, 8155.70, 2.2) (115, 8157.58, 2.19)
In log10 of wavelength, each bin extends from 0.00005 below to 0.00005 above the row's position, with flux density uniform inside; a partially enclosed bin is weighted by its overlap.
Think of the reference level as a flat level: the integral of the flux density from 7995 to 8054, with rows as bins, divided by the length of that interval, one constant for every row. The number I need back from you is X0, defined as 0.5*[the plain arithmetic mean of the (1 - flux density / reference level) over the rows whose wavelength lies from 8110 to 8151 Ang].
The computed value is 0.07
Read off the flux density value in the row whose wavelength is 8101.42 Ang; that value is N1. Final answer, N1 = 2.01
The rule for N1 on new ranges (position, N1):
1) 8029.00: 2.6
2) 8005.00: 2.39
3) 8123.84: 1.77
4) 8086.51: 2.17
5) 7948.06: 2.22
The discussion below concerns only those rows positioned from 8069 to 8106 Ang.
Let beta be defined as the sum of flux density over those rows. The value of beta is 44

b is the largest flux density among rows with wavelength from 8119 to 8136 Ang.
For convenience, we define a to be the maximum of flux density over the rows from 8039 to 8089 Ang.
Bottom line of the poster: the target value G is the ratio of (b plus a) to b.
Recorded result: 2.13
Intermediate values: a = 2.44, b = 2.16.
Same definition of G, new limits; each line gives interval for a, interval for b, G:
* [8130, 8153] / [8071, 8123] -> 1.89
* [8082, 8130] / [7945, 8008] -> 1.84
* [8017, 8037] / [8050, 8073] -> 2.10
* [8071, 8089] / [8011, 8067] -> 1.92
